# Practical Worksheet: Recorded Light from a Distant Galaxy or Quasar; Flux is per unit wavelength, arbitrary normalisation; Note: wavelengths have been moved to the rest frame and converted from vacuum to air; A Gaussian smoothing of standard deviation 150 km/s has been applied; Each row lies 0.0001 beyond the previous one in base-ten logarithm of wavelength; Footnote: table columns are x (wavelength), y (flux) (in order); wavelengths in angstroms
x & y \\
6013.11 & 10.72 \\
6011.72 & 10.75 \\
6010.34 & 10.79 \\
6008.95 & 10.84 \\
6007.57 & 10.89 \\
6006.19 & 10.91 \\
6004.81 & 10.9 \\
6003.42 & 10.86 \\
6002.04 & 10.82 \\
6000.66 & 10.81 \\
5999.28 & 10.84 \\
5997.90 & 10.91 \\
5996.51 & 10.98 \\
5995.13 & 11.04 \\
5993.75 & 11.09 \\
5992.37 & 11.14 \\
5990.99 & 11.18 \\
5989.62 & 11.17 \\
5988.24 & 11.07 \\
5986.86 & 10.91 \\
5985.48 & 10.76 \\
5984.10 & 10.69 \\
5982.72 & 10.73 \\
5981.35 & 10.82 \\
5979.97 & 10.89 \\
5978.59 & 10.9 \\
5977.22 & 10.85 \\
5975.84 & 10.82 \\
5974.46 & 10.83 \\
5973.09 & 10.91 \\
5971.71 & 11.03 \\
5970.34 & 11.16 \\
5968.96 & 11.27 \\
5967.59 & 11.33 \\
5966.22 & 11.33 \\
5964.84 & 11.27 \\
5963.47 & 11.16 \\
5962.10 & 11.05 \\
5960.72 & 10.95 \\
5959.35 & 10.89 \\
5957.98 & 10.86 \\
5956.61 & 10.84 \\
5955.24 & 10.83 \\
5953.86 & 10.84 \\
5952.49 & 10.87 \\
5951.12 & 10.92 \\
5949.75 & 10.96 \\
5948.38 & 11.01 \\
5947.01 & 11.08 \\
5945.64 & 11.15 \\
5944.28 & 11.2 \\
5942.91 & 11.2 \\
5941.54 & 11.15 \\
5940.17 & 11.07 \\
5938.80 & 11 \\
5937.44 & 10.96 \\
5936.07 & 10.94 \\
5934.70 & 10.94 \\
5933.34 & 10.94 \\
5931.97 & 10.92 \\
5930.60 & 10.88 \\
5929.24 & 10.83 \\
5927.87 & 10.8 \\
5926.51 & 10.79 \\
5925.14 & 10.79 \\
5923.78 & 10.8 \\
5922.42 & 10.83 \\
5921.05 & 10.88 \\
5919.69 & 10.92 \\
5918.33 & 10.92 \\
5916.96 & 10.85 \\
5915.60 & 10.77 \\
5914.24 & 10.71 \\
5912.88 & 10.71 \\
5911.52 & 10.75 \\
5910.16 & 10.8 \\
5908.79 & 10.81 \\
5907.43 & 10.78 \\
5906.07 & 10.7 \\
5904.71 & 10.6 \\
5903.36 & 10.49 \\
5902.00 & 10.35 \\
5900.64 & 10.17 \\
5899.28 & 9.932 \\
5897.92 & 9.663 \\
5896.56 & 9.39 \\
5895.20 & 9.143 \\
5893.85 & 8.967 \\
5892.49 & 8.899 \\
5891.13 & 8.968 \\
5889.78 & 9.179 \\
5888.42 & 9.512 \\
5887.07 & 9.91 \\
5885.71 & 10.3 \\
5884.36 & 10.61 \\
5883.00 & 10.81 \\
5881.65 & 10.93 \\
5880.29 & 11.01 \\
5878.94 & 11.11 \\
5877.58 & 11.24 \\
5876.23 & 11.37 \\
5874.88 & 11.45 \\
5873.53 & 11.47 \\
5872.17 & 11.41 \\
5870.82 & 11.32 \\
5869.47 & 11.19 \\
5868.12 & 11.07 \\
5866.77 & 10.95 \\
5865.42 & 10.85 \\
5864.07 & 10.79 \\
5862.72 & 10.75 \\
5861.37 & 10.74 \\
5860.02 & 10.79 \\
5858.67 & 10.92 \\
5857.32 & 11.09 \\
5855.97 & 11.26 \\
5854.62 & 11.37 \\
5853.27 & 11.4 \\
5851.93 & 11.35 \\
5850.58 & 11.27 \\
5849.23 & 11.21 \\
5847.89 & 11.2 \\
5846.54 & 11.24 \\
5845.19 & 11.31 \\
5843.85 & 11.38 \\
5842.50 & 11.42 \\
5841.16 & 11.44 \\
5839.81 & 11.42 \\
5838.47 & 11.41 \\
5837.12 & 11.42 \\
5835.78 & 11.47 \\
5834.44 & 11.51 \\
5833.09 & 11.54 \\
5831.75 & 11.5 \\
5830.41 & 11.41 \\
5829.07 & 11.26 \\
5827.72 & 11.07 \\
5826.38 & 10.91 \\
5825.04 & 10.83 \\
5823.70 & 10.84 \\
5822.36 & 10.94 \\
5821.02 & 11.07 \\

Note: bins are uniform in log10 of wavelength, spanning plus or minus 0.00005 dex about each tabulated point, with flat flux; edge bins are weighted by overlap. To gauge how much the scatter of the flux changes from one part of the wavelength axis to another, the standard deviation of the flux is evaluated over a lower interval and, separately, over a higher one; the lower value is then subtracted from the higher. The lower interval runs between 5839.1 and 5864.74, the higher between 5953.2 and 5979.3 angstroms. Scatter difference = -0.06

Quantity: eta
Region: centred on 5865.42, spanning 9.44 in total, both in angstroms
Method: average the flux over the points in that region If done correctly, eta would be 10.9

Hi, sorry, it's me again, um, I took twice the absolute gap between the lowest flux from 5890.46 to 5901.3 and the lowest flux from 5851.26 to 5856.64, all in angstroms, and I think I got 4.7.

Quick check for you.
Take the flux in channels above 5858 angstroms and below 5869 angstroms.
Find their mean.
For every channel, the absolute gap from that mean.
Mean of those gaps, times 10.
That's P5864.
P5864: 0.92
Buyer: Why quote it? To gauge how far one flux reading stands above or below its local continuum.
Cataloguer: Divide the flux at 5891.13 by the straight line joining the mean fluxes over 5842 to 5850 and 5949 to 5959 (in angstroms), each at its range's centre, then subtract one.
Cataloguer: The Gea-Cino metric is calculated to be -0.19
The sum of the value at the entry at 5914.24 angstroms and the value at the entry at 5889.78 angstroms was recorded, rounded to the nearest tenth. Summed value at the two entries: 19.9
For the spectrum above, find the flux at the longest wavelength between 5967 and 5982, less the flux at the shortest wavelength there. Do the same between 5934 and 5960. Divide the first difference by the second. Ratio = 10.2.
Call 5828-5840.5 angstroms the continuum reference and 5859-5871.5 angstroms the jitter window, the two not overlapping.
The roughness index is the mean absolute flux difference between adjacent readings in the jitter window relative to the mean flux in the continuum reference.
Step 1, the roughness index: 0.0069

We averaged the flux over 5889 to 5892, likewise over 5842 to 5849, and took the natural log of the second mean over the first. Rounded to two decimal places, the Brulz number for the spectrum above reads 0.22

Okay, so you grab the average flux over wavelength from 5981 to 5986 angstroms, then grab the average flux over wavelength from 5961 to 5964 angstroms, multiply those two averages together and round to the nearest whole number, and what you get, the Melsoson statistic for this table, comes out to 119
